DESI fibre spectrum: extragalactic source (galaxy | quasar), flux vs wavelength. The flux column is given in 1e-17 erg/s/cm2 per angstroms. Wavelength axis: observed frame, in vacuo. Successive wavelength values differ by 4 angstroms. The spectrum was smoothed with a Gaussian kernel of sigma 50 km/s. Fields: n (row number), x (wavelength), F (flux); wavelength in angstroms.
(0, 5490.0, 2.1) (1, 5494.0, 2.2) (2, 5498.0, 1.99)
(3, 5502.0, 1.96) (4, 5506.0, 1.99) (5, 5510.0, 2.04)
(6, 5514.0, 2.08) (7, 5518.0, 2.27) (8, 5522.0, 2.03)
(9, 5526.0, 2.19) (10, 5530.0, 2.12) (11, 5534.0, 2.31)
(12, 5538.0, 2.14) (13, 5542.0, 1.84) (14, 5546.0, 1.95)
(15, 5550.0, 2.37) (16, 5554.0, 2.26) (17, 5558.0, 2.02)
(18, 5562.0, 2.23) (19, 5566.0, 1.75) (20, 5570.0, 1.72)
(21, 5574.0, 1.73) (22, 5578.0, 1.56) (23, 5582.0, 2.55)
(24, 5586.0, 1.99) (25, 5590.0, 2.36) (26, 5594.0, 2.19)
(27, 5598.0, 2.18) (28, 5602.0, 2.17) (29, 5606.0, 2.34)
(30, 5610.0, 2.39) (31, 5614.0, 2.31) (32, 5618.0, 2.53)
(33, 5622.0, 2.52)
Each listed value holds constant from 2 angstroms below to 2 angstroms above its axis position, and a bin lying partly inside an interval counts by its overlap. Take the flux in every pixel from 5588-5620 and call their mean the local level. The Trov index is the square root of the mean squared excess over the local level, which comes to 0.12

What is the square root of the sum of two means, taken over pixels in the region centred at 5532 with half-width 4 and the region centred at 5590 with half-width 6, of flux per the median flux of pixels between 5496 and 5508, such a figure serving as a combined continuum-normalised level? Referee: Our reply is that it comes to 1.49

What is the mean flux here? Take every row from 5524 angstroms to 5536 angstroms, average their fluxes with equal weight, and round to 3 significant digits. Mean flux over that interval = 2.21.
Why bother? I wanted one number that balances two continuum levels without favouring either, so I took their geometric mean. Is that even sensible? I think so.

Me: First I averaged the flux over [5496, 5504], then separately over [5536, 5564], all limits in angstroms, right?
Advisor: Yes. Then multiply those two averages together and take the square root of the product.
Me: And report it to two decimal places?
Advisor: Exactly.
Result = 2.04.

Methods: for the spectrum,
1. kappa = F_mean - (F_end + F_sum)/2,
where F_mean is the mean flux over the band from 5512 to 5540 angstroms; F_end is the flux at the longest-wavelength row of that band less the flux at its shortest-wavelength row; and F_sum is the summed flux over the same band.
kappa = -5.4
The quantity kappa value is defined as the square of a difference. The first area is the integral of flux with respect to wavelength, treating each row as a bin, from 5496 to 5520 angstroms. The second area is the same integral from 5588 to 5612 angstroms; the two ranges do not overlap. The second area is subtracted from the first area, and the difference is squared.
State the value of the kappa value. 27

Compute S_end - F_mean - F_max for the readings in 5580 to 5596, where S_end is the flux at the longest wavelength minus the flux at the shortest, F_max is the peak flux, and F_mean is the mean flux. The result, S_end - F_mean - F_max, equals -5.2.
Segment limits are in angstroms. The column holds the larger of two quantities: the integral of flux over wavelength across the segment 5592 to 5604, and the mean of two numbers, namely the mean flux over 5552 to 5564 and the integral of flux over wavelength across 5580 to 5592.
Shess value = 26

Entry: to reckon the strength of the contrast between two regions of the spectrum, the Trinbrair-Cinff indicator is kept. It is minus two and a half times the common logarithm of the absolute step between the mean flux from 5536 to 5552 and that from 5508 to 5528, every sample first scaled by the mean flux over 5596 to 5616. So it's 4.2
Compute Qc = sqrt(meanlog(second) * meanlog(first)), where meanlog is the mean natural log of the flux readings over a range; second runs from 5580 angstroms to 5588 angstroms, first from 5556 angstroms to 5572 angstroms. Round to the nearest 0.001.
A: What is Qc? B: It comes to 0.728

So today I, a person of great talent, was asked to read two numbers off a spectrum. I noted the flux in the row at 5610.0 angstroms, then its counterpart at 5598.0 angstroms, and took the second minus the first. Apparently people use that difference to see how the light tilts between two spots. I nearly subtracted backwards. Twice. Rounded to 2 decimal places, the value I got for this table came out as -0.21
